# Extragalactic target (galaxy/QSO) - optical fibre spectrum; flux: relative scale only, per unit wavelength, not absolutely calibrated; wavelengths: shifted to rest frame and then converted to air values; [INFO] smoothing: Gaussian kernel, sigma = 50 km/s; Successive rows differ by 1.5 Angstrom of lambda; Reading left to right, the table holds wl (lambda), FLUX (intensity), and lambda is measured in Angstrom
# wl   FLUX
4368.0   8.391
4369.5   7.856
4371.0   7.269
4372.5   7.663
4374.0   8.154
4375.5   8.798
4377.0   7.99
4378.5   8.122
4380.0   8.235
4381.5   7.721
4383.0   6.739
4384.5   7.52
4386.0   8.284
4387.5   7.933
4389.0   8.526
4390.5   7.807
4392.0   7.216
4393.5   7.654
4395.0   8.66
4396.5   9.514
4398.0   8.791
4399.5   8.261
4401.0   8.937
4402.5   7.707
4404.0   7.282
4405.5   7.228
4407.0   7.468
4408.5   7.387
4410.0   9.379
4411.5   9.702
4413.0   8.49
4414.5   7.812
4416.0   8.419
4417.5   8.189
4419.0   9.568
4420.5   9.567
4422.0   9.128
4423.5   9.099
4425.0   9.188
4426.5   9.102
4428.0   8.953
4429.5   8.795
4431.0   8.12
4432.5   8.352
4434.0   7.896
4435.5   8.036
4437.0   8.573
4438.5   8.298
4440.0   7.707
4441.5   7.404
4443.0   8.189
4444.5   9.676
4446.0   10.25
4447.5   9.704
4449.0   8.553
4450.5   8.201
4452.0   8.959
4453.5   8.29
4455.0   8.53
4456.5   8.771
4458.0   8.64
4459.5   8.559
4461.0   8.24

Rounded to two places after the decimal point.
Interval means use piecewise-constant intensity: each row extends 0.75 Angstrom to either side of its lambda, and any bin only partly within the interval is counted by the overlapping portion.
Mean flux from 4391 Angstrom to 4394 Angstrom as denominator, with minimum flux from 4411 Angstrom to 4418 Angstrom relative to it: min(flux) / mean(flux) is 1.05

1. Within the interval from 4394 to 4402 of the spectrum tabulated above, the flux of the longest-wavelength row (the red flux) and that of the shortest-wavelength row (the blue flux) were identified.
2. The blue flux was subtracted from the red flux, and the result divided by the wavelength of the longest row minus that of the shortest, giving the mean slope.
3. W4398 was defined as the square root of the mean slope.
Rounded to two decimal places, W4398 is 0.21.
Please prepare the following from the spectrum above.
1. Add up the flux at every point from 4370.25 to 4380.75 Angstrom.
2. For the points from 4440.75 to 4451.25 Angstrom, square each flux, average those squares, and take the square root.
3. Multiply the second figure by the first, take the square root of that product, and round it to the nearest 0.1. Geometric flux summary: 22.4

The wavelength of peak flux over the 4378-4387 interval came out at 4386.0 Angstrom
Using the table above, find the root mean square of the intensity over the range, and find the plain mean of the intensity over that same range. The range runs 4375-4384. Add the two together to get 15.9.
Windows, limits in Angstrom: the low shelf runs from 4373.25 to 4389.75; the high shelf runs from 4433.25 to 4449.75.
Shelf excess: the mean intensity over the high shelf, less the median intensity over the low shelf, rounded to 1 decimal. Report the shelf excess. 0.4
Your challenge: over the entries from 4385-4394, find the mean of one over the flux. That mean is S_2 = 0.127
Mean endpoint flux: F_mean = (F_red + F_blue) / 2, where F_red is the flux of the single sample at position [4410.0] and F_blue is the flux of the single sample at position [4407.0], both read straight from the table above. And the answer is 8.42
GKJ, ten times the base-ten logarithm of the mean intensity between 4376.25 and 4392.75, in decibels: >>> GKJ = 8.9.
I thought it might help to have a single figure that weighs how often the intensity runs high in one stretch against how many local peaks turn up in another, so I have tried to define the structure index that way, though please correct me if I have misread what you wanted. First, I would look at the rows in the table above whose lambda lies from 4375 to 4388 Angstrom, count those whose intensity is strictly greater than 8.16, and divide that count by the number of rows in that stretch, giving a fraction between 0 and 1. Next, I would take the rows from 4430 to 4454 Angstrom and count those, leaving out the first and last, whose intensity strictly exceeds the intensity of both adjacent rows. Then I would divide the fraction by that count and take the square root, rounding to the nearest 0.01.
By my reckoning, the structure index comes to 0.29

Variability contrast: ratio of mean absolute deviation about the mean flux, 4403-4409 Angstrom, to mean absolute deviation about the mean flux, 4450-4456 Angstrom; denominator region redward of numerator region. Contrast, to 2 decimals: 0.35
